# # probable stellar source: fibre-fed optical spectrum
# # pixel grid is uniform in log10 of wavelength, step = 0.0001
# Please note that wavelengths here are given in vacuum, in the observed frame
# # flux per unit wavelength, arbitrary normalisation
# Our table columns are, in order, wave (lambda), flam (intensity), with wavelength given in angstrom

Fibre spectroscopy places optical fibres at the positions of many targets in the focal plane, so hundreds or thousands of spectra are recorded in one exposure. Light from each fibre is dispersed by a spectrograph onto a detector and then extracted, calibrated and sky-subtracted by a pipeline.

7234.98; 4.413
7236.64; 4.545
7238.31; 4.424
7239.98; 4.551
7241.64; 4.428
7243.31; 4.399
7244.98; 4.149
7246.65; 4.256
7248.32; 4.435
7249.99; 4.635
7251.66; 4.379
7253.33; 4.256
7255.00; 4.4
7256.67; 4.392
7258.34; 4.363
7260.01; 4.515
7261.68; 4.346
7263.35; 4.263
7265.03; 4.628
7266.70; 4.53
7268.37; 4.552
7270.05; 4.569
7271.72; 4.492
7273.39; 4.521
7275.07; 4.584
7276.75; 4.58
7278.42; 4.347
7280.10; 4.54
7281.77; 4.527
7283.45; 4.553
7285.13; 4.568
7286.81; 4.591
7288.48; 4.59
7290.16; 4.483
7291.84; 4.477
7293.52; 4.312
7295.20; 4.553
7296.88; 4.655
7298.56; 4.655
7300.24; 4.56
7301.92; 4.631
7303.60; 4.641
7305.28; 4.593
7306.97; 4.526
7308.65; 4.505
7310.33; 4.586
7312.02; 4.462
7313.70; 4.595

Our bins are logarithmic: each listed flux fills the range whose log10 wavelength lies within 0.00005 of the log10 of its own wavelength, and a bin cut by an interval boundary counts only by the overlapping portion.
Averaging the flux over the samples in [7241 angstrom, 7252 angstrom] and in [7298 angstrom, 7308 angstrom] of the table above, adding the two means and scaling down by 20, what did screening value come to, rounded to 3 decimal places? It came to 0.449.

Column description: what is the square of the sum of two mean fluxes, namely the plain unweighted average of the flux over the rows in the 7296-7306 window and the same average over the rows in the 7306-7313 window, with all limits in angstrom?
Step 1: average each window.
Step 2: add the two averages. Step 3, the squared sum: 83.6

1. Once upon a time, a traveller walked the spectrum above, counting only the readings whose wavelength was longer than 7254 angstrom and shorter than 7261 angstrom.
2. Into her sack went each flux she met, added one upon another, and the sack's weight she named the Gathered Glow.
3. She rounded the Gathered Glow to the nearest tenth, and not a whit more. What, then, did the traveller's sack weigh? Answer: 17.7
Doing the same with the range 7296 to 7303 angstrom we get 18.5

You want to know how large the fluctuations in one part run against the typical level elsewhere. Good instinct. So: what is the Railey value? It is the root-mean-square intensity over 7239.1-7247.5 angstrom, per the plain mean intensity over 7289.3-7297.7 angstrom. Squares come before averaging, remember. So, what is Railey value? 0.97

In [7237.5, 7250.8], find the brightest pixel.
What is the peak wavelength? 7249.99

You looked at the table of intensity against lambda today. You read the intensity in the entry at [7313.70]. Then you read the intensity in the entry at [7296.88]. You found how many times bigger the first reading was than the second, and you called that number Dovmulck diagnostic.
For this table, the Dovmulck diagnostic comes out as 0.99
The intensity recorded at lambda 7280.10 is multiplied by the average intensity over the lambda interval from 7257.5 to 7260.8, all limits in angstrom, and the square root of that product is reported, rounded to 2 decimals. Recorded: 4.49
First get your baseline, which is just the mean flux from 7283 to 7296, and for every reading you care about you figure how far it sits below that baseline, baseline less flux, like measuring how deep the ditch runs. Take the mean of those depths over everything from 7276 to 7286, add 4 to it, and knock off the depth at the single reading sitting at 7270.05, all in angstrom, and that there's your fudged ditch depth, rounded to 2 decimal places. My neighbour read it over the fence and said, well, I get 4.05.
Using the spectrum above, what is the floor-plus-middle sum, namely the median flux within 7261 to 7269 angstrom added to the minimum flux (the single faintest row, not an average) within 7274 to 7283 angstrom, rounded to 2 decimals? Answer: 8.88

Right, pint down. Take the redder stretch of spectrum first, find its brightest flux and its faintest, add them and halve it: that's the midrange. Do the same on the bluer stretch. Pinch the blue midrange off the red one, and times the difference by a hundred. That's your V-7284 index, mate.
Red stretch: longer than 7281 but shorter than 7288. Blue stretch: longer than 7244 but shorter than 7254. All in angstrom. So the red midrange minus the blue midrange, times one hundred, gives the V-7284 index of 17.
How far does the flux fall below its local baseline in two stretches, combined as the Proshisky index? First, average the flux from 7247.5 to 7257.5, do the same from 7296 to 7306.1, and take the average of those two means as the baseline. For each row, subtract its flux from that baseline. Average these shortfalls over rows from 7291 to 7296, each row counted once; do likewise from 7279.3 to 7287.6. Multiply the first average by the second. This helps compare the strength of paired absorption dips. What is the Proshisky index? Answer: -0.0026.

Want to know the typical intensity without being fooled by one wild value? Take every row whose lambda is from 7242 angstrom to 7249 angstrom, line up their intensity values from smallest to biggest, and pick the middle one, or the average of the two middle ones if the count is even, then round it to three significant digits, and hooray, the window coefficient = 4.33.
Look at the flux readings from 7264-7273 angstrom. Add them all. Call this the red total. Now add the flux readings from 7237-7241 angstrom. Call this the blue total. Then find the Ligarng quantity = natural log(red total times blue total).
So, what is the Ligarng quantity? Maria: 5.3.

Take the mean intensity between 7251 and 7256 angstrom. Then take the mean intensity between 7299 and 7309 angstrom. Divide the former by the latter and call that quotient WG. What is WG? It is 0.95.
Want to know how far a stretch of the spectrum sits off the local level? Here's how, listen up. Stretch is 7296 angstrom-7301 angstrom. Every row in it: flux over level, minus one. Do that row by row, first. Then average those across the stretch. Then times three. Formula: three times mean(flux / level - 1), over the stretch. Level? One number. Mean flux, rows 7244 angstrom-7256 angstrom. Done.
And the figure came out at 0.18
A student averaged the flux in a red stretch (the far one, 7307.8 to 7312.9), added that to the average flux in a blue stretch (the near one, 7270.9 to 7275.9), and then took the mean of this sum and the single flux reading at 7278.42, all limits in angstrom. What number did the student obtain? 6.70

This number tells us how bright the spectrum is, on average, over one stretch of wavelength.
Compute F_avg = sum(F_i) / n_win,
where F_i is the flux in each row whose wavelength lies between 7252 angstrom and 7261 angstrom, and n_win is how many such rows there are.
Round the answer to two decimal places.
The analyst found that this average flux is 4.39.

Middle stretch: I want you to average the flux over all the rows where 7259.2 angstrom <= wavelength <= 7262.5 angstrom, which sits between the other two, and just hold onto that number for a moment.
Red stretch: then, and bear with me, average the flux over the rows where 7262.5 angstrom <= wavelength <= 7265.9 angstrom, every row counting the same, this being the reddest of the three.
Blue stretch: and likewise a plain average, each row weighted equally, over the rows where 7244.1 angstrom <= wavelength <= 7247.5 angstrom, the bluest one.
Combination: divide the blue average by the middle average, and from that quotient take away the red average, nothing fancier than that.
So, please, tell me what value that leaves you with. -3.50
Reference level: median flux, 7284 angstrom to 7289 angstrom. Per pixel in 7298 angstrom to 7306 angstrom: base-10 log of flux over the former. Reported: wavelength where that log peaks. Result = 7298.56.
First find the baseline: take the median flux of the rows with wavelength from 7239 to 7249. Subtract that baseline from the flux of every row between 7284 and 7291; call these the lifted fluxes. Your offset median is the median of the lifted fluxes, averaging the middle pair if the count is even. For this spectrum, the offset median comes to 0.17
